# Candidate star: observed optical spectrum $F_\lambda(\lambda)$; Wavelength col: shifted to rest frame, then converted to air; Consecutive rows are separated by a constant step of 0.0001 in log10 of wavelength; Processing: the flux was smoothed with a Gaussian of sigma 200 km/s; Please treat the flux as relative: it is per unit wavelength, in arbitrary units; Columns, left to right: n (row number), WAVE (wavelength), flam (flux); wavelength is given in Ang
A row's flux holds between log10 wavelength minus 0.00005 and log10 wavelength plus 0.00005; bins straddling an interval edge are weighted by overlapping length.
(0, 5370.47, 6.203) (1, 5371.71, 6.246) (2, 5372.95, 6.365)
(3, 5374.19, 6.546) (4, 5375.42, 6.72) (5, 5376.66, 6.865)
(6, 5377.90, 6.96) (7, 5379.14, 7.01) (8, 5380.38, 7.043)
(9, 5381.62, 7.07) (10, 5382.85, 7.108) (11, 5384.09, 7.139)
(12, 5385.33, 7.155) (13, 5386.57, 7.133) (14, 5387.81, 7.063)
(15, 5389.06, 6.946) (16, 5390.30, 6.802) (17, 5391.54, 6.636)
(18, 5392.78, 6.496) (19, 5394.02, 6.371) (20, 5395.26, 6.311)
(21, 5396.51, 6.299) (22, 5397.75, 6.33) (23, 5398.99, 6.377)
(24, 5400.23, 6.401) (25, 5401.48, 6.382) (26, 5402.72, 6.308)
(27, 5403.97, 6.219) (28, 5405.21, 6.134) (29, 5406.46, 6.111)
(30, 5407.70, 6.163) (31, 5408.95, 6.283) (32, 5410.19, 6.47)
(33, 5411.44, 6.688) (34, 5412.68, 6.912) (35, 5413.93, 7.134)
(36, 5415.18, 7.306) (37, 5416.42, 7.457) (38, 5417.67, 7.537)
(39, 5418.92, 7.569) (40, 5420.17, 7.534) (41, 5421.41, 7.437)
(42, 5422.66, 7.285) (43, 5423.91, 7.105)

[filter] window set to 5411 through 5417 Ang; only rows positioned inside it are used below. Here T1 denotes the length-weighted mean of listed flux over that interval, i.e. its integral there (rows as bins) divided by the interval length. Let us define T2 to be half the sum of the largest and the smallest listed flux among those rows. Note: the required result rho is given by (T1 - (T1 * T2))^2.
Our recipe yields 1868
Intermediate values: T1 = 7.1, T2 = 7.07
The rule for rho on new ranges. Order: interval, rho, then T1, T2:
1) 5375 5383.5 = 1702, 7.0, 6.91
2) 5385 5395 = 1534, 6.8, 6.76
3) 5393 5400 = 1151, 6.4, 6.34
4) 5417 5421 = 2441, 7.5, 7.55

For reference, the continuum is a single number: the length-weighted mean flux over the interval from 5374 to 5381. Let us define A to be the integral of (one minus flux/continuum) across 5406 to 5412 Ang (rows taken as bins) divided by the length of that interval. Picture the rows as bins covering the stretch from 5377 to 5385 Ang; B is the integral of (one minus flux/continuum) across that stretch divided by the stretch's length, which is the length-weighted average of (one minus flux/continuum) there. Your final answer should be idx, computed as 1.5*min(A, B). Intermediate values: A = 0.077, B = -0.025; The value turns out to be -0.04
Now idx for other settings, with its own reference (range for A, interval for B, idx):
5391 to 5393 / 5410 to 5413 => 0.04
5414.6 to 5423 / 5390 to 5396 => -0.13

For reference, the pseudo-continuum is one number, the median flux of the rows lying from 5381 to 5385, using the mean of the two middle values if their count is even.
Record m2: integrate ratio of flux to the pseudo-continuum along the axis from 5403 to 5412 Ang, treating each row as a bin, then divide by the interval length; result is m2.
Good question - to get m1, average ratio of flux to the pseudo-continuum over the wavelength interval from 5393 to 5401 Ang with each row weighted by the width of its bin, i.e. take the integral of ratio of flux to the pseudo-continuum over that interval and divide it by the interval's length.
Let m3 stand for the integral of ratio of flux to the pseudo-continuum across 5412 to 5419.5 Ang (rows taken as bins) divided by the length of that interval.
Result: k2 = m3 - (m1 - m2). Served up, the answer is 1.02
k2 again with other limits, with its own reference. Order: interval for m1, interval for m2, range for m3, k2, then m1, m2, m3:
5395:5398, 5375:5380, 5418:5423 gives 1.13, 0.887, 0.970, 1.05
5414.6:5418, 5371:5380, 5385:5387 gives 0.90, 1.046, 0.939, 1.01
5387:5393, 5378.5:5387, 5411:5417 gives 1.04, 0.959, 0.998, 1.00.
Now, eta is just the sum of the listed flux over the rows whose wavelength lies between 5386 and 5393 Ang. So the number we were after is 41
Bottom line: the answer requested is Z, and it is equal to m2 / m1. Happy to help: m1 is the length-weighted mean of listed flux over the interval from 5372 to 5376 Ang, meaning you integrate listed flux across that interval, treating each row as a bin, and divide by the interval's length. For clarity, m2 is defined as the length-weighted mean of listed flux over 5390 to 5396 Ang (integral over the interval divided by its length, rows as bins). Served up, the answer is 1.00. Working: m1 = 6.5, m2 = 6.50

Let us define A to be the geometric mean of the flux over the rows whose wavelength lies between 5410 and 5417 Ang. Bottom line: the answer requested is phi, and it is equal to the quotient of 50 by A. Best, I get 7.2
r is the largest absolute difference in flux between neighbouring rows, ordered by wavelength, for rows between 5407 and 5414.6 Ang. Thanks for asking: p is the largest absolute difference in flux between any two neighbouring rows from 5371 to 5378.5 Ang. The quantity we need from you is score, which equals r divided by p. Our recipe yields 1.2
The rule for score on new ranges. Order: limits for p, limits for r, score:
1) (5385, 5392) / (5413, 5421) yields 1.0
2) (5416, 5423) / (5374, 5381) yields 1.1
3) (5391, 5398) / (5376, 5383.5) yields 0.7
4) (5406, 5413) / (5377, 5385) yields 0.2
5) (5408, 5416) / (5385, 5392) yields 0.7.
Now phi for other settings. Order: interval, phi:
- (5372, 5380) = 7.4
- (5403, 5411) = 8.0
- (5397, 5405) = 7.9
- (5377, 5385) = 7.1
